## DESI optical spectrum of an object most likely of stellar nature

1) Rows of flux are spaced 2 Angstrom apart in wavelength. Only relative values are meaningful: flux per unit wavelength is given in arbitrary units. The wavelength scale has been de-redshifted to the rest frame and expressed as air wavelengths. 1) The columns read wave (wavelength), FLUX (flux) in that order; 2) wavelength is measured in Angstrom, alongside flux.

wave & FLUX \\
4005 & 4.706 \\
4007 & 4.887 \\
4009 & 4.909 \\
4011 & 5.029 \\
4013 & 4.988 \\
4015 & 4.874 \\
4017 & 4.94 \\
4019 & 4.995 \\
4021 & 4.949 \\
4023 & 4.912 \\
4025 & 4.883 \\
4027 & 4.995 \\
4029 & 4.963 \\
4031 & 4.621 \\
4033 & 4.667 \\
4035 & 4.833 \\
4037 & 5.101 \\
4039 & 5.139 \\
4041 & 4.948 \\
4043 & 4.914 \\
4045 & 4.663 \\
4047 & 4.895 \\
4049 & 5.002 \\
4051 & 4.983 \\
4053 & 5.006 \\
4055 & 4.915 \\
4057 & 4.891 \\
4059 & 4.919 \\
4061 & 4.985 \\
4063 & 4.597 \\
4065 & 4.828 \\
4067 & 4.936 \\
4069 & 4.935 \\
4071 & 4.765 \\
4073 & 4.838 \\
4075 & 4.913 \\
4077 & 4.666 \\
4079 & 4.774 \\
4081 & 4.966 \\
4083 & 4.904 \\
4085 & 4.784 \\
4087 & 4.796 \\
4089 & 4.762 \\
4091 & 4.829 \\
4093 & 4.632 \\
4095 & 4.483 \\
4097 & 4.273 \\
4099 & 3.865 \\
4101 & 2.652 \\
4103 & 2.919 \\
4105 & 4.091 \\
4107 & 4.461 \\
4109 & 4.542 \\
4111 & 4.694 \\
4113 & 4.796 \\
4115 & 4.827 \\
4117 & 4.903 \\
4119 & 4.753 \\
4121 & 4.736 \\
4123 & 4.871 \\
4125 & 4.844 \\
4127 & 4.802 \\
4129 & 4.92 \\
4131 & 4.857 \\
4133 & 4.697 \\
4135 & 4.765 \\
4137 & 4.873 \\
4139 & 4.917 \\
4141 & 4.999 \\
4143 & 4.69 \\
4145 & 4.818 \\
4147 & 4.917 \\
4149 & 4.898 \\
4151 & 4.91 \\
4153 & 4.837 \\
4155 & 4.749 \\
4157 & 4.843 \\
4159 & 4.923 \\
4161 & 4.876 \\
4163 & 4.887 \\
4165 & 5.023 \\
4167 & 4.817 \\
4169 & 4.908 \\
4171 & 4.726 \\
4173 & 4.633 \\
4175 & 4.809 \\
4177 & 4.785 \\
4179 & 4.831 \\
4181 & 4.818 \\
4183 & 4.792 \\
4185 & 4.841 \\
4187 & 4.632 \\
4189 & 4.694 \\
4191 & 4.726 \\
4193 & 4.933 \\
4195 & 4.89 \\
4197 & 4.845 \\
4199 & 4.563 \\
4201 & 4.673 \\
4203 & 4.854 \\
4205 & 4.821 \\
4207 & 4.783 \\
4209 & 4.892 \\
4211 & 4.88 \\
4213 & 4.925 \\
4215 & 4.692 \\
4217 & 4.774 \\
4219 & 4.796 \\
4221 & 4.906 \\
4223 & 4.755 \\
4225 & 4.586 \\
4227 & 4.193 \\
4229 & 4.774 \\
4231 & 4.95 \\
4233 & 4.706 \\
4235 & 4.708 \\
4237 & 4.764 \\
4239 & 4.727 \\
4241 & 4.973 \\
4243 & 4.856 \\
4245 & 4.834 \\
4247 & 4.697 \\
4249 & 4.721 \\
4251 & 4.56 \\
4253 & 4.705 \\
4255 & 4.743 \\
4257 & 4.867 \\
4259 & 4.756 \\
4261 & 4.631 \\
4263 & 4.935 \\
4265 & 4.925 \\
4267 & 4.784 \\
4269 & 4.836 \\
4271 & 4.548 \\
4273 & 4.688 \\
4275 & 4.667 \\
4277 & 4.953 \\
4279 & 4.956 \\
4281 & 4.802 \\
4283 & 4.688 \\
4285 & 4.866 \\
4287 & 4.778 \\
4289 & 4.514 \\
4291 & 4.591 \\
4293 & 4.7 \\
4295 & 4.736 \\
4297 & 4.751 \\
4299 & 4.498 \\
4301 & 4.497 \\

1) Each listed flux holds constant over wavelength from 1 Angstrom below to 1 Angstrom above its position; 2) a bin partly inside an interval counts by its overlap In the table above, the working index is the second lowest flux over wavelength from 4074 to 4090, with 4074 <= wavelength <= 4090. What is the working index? 4.762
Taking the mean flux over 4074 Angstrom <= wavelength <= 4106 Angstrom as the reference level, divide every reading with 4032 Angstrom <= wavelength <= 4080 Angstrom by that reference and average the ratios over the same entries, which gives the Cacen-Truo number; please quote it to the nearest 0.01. 1.11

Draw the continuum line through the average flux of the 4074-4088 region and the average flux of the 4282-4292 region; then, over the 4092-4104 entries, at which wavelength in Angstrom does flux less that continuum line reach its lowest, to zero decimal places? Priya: 4101 Angstrom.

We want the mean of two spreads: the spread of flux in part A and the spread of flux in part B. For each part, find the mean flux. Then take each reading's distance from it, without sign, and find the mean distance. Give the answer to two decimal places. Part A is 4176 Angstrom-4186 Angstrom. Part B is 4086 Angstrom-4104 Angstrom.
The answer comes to 0.34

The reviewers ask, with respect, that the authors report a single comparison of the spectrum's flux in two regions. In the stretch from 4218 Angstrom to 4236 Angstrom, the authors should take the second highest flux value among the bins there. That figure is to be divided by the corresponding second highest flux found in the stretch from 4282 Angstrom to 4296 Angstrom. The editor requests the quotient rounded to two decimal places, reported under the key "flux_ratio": 1.03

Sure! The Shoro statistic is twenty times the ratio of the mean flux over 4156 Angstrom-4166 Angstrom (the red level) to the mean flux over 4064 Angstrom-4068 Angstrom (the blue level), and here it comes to 20.1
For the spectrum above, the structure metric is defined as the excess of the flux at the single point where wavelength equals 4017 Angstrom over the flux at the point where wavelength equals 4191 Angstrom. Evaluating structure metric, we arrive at 0.21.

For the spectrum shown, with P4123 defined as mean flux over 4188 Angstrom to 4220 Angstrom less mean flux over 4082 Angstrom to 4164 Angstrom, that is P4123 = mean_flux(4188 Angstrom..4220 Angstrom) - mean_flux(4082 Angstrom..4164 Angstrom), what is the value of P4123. 0.15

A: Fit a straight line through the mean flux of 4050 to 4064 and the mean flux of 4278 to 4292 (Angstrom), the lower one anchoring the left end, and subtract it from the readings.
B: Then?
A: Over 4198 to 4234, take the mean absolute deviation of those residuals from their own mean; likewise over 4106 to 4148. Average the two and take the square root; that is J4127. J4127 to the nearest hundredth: 0.33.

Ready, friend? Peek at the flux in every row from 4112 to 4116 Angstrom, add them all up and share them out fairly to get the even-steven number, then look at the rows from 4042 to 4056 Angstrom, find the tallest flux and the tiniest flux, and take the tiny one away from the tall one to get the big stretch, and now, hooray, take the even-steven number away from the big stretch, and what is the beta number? -4.47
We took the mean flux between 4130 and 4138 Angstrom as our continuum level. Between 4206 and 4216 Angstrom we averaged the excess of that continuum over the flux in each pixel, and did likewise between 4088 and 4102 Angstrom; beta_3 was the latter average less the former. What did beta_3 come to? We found 0.6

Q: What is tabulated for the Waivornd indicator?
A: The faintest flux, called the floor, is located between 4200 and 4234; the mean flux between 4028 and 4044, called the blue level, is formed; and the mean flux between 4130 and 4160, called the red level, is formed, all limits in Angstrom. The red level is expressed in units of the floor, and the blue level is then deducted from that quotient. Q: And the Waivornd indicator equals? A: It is -3.74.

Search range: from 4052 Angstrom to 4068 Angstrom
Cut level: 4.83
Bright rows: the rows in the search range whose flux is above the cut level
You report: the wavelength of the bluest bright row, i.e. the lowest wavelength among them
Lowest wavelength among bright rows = 4053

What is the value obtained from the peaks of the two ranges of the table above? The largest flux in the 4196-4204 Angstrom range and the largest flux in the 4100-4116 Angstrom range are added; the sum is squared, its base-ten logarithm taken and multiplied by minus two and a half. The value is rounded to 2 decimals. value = -4.93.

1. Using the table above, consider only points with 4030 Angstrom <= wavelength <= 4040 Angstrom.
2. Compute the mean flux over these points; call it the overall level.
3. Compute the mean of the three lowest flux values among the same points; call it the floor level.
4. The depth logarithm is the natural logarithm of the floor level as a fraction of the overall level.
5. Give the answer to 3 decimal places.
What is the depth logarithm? -0.034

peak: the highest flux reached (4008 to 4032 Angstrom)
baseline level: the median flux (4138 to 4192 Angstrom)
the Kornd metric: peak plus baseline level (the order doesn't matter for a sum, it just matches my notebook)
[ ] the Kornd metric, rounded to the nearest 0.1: 9.9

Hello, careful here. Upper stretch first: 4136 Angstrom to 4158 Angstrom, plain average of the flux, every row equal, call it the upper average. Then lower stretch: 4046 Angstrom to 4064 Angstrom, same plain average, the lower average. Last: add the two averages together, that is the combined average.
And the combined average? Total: 9.77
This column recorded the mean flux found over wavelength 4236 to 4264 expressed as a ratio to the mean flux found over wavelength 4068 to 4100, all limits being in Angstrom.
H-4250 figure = 1.01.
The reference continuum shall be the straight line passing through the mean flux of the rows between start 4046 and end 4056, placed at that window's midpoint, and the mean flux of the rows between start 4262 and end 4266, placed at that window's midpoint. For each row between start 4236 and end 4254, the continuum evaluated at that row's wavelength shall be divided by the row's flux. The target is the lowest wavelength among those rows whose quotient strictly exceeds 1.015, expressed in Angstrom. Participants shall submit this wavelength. 4237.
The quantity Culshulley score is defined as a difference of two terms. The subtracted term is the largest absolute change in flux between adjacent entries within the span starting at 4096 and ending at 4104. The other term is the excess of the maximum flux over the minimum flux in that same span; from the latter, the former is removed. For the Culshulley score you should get 0.41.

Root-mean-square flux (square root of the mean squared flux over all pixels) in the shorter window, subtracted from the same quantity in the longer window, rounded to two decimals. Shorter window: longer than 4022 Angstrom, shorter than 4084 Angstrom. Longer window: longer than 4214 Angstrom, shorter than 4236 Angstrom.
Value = -0.17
